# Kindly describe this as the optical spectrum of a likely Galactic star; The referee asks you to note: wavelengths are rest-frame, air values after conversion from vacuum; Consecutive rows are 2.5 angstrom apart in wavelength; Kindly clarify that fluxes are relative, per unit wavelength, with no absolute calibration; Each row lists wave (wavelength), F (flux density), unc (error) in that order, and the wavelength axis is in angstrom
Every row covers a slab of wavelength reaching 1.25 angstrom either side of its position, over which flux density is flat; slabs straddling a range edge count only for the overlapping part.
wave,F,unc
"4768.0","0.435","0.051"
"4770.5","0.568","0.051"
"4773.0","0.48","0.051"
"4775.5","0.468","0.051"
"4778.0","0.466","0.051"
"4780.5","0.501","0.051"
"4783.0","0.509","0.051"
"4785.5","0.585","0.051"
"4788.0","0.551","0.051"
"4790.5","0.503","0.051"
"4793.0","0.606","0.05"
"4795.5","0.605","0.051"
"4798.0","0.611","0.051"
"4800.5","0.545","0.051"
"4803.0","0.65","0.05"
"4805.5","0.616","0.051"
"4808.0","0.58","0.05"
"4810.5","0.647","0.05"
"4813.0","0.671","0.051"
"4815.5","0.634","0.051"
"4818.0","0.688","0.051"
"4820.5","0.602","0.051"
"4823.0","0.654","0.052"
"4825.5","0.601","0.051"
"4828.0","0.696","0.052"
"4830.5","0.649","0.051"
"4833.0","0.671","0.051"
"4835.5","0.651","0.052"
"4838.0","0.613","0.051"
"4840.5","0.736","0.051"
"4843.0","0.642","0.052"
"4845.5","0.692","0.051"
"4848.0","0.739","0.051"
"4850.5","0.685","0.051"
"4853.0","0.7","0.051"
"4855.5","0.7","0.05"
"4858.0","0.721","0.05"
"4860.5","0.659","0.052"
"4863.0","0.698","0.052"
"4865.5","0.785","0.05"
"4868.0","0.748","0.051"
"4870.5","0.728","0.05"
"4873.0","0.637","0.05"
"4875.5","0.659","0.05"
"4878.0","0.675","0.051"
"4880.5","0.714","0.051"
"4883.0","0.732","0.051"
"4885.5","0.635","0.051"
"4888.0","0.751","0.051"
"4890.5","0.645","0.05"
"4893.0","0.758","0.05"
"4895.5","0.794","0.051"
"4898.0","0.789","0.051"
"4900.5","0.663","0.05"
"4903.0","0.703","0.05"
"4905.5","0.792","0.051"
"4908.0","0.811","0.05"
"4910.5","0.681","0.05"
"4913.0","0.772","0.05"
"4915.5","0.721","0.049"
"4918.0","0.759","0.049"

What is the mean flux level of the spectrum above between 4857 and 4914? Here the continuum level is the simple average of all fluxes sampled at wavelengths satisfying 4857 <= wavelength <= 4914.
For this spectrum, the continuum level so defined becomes 0.72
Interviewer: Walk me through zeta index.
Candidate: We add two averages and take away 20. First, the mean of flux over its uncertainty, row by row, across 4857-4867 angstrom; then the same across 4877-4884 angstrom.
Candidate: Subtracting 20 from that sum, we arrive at 8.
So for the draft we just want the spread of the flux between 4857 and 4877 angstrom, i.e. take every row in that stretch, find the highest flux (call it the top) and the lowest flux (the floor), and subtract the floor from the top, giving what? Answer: 0.15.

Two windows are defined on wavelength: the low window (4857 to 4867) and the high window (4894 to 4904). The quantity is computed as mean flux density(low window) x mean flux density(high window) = 0.53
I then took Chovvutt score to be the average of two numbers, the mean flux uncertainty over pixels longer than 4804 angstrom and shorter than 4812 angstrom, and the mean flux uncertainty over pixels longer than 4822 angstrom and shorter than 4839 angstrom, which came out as 0.0509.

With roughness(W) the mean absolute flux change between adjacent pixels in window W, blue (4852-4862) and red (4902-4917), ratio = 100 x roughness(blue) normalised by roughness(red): 36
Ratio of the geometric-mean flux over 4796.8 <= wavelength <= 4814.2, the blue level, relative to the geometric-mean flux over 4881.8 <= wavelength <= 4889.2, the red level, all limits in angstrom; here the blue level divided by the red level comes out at 0.87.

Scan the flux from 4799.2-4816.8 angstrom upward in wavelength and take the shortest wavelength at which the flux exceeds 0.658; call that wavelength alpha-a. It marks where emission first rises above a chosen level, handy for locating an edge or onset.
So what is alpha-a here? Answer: 4813.0 angstrom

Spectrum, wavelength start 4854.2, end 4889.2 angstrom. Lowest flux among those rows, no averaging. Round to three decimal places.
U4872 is 0.635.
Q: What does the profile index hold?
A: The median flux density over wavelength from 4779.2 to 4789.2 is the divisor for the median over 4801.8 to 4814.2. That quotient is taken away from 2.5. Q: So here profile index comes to 1.28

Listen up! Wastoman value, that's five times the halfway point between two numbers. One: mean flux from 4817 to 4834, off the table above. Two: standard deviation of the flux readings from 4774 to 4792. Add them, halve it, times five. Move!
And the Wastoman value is 1.73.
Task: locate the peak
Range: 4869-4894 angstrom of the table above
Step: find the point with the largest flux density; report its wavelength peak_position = 4893.0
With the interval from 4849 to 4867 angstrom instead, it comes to 4865.5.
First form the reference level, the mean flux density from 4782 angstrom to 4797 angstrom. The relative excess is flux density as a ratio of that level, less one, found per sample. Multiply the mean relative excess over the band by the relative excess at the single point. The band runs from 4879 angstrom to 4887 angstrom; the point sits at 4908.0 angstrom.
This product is 0.11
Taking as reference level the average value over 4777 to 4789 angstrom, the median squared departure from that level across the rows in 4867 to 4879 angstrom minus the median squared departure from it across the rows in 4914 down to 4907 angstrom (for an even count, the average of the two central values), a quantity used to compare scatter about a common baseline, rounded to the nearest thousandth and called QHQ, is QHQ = -0.039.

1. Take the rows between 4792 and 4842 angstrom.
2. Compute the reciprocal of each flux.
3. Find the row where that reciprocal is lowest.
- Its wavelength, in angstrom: 4840.5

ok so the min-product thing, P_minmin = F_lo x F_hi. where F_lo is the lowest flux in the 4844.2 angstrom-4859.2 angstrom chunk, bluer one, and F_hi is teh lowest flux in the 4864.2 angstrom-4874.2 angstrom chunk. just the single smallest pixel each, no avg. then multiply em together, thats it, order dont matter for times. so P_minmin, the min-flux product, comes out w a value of 0.44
